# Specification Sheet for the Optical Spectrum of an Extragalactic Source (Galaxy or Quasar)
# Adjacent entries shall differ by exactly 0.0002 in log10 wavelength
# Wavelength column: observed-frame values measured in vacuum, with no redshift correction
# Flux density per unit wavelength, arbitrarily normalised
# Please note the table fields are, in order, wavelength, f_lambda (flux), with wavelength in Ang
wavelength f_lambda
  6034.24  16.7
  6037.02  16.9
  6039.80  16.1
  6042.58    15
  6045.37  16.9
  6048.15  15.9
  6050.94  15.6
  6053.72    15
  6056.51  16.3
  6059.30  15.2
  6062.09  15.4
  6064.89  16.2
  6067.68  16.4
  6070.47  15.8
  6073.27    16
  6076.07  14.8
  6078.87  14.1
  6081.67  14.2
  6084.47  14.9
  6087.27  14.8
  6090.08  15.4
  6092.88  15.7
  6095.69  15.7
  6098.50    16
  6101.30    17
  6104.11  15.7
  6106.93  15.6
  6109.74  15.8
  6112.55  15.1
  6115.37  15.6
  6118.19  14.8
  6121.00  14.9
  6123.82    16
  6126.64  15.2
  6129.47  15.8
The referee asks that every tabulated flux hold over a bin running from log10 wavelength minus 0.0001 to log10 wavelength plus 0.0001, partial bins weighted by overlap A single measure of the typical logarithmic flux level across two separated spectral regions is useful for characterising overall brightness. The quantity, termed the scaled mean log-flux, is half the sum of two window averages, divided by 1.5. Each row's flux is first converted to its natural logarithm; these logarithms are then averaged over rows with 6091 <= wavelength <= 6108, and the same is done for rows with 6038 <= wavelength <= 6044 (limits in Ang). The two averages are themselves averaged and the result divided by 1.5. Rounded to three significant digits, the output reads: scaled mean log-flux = 1.84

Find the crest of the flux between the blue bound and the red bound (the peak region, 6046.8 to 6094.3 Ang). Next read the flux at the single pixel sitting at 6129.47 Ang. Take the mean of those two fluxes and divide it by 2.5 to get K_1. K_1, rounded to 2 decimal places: 6.44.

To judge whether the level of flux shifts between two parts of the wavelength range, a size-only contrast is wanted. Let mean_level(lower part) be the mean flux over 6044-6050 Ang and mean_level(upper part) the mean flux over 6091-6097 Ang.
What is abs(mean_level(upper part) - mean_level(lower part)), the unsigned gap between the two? 0.7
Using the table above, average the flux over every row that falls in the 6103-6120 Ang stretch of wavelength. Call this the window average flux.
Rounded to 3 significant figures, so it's 15.4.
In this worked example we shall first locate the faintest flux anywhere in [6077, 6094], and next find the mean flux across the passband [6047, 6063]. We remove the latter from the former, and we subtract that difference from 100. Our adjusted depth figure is 101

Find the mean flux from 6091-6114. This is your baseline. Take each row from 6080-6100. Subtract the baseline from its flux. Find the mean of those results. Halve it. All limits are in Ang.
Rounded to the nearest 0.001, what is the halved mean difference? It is -0.291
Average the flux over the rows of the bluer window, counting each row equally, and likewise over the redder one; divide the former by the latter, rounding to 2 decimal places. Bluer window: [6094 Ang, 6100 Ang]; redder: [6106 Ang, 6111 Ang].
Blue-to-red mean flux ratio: 1.01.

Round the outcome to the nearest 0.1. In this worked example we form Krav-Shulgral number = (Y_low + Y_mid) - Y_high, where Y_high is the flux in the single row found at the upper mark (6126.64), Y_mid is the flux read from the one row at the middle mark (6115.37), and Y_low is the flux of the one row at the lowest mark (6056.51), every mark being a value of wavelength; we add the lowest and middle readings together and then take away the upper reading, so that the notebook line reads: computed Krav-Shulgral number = 16.7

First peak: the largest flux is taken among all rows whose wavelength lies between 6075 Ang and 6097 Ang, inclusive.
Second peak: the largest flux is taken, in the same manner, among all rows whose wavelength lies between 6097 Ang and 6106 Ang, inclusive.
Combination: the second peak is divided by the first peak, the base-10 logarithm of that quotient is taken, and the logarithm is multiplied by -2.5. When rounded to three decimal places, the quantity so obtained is -0.086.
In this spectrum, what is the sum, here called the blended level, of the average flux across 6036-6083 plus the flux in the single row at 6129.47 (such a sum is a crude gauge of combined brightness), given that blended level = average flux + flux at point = 31.4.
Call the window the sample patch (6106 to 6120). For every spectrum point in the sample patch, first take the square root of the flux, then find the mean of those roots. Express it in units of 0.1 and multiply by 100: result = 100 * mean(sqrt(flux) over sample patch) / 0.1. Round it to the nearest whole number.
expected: 3921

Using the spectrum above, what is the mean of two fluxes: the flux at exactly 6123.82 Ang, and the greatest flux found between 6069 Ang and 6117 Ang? 16.5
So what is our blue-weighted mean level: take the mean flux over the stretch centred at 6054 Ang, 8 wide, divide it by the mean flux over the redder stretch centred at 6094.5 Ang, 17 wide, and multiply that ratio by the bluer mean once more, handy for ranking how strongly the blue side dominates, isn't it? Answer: 15.5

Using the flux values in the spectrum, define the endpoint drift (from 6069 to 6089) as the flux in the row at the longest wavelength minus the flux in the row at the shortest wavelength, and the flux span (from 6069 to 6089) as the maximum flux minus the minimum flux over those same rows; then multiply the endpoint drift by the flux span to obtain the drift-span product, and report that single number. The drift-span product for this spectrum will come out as -1.9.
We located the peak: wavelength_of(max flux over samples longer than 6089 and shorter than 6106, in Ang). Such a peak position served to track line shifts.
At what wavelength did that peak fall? 6101.30 Ang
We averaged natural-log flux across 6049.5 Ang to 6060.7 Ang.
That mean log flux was 2.74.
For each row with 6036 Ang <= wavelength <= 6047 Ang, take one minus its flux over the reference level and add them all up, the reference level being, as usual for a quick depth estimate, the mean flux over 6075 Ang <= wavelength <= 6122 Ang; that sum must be -0.24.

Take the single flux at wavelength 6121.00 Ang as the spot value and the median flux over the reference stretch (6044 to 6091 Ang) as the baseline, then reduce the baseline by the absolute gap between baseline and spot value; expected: 14.90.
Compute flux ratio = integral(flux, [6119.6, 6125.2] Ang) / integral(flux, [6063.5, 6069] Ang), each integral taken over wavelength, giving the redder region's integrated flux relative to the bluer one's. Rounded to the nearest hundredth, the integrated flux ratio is 0.96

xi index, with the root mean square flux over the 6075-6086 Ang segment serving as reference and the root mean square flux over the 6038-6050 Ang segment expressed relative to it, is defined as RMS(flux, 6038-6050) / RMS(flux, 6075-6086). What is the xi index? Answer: 1.10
